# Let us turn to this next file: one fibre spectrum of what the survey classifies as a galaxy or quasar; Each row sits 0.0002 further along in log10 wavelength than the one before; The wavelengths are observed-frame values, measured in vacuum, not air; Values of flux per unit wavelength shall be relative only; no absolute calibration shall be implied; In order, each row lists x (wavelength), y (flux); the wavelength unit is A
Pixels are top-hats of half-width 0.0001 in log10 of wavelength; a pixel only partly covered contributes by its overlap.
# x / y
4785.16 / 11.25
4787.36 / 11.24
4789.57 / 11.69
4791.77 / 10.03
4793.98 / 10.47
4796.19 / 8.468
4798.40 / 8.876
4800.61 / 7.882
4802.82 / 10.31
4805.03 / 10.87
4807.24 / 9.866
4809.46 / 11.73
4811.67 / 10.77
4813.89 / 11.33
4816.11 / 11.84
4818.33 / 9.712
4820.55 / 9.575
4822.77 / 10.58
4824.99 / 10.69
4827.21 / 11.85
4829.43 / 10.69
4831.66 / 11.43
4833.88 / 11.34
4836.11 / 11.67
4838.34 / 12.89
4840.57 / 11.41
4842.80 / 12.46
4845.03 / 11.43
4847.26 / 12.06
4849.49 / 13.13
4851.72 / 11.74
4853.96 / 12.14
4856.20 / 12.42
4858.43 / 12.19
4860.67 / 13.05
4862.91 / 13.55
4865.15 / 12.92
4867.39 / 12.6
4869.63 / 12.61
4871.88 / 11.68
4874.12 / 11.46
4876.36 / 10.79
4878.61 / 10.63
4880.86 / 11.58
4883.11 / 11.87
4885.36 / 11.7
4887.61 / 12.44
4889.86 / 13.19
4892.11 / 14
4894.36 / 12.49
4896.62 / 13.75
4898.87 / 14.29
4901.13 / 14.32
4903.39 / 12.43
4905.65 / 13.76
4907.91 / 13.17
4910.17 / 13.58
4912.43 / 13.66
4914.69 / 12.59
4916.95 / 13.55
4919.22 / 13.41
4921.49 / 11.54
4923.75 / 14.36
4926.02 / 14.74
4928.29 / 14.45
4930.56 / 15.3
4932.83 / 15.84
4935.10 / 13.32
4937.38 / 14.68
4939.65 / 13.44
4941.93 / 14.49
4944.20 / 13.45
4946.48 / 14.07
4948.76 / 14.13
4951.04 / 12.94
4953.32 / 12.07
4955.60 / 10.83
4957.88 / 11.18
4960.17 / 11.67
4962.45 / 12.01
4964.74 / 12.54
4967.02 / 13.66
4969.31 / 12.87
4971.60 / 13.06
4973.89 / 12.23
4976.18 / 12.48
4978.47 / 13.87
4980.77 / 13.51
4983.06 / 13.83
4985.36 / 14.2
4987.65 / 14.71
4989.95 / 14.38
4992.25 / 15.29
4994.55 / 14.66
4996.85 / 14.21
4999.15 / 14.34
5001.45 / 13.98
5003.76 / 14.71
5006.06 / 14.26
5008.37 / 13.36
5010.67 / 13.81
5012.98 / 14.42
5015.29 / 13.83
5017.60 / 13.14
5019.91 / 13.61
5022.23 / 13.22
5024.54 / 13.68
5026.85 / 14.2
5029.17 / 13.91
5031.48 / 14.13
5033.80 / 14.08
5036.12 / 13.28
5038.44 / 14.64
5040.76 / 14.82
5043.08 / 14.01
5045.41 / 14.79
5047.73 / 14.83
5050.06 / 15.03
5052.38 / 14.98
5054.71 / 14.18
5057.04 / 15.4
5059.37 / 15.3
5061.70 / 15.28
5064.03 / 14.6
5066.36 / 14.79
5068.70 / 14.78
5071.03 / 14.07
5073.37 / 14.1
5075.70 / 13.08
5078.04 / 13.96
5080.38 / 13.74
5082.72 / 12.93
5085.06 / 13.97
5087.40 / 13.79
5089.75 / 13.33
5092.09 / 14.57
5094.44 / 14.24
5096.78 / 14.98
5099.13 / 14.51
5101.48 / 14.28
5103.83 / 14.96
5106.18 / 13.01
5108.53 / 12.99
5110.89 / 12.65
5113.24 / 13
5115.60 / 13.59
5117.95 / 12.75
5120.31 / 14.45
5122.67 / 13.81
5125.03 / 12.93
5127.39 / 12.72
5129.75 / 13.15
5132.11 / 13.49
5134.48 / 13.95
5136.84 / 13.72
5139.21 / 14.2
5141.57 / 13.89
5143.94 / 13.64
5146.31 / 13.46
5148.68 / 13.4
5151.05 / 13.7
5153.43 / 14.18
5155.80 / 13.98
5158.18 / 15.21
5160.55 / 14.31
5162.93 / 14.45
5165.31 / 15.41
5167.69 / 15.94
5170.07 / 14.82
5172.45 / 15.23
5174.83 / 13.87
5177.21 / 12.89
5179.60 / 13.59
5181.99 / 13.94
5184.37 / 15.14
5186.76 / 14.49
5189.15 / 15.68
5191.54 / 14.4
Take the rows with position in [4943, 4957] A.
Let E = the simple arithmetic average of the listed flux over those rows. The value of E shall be 12.9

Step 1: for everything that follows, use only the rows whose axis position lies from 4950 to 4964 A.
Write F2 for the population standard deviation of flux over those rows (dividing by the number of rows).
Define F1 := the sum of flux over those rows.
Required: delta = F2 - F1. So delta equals -70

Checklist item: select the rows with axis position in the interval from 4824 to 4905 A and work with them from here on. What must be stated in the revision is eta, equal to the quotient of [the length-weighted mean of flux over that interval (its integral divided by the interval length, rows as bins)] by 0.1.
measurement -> 123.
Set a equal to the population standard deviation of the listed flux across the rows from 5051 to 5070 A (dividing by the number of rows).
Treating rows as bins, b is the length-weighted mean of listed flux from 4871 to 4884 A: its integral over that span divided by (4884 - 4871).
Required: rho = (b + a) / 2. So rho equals 5.85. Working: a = 0.39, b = 11.3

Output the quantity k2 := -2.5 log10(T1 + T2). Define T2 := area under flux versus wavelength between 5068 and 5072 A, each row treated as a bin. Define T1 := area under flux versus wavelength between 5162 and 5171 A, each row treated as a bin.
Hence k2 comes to -5.7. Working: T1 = 137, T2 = 58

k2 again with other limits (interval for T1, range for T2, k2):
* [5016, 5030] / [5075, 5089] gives -6.5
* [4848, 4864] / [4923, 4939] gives -6.6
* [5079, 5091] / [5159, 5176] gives -6.5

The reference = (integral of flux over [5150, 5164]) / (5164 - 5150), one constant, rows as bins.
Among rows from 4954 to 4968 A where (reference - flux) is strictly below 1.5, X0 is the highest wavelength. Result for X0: 4967.02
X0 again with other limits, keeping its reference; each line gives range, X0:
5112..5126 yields 5125.03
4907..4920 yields 4919.22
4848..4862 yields 4860.67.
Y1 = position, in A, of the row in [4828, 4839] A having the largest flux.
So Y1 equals 4838.34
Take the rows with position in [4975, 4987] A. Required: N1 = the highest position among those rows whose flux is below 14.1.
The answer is 4983.06 A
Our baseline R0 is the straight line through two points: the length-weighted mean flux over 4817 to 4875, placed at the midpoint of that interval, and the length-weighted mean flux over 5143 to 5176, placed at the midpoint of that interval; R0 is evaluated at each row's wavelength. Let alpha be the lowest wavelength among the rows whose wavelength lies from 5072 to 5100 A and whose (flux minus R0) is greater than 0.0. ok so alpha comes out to 5073.37 A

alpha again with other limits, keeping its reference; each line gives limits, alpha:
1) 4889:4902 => 4889.86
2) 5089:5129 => 5092.09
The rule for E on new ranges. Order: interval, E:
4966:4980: 13.0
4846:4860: 12.3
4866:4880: 11.6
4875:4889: 11.5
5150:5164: 14.3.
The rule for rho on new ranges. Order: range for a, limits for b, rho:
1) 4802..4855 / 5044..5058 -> 7.88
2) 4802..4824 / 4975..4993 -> 7.38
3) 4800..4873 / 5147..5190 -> 7.81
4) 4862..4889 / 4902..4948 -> 7.31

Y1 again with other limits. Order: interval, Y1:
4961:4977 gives 4967.02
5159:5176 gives 5167.69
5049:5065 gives 5057.04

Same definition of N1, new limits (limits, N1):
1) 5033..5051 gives 5043.08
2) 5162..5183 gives 5181.99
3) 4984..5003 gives 5001.45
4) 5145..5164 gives 5155.80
